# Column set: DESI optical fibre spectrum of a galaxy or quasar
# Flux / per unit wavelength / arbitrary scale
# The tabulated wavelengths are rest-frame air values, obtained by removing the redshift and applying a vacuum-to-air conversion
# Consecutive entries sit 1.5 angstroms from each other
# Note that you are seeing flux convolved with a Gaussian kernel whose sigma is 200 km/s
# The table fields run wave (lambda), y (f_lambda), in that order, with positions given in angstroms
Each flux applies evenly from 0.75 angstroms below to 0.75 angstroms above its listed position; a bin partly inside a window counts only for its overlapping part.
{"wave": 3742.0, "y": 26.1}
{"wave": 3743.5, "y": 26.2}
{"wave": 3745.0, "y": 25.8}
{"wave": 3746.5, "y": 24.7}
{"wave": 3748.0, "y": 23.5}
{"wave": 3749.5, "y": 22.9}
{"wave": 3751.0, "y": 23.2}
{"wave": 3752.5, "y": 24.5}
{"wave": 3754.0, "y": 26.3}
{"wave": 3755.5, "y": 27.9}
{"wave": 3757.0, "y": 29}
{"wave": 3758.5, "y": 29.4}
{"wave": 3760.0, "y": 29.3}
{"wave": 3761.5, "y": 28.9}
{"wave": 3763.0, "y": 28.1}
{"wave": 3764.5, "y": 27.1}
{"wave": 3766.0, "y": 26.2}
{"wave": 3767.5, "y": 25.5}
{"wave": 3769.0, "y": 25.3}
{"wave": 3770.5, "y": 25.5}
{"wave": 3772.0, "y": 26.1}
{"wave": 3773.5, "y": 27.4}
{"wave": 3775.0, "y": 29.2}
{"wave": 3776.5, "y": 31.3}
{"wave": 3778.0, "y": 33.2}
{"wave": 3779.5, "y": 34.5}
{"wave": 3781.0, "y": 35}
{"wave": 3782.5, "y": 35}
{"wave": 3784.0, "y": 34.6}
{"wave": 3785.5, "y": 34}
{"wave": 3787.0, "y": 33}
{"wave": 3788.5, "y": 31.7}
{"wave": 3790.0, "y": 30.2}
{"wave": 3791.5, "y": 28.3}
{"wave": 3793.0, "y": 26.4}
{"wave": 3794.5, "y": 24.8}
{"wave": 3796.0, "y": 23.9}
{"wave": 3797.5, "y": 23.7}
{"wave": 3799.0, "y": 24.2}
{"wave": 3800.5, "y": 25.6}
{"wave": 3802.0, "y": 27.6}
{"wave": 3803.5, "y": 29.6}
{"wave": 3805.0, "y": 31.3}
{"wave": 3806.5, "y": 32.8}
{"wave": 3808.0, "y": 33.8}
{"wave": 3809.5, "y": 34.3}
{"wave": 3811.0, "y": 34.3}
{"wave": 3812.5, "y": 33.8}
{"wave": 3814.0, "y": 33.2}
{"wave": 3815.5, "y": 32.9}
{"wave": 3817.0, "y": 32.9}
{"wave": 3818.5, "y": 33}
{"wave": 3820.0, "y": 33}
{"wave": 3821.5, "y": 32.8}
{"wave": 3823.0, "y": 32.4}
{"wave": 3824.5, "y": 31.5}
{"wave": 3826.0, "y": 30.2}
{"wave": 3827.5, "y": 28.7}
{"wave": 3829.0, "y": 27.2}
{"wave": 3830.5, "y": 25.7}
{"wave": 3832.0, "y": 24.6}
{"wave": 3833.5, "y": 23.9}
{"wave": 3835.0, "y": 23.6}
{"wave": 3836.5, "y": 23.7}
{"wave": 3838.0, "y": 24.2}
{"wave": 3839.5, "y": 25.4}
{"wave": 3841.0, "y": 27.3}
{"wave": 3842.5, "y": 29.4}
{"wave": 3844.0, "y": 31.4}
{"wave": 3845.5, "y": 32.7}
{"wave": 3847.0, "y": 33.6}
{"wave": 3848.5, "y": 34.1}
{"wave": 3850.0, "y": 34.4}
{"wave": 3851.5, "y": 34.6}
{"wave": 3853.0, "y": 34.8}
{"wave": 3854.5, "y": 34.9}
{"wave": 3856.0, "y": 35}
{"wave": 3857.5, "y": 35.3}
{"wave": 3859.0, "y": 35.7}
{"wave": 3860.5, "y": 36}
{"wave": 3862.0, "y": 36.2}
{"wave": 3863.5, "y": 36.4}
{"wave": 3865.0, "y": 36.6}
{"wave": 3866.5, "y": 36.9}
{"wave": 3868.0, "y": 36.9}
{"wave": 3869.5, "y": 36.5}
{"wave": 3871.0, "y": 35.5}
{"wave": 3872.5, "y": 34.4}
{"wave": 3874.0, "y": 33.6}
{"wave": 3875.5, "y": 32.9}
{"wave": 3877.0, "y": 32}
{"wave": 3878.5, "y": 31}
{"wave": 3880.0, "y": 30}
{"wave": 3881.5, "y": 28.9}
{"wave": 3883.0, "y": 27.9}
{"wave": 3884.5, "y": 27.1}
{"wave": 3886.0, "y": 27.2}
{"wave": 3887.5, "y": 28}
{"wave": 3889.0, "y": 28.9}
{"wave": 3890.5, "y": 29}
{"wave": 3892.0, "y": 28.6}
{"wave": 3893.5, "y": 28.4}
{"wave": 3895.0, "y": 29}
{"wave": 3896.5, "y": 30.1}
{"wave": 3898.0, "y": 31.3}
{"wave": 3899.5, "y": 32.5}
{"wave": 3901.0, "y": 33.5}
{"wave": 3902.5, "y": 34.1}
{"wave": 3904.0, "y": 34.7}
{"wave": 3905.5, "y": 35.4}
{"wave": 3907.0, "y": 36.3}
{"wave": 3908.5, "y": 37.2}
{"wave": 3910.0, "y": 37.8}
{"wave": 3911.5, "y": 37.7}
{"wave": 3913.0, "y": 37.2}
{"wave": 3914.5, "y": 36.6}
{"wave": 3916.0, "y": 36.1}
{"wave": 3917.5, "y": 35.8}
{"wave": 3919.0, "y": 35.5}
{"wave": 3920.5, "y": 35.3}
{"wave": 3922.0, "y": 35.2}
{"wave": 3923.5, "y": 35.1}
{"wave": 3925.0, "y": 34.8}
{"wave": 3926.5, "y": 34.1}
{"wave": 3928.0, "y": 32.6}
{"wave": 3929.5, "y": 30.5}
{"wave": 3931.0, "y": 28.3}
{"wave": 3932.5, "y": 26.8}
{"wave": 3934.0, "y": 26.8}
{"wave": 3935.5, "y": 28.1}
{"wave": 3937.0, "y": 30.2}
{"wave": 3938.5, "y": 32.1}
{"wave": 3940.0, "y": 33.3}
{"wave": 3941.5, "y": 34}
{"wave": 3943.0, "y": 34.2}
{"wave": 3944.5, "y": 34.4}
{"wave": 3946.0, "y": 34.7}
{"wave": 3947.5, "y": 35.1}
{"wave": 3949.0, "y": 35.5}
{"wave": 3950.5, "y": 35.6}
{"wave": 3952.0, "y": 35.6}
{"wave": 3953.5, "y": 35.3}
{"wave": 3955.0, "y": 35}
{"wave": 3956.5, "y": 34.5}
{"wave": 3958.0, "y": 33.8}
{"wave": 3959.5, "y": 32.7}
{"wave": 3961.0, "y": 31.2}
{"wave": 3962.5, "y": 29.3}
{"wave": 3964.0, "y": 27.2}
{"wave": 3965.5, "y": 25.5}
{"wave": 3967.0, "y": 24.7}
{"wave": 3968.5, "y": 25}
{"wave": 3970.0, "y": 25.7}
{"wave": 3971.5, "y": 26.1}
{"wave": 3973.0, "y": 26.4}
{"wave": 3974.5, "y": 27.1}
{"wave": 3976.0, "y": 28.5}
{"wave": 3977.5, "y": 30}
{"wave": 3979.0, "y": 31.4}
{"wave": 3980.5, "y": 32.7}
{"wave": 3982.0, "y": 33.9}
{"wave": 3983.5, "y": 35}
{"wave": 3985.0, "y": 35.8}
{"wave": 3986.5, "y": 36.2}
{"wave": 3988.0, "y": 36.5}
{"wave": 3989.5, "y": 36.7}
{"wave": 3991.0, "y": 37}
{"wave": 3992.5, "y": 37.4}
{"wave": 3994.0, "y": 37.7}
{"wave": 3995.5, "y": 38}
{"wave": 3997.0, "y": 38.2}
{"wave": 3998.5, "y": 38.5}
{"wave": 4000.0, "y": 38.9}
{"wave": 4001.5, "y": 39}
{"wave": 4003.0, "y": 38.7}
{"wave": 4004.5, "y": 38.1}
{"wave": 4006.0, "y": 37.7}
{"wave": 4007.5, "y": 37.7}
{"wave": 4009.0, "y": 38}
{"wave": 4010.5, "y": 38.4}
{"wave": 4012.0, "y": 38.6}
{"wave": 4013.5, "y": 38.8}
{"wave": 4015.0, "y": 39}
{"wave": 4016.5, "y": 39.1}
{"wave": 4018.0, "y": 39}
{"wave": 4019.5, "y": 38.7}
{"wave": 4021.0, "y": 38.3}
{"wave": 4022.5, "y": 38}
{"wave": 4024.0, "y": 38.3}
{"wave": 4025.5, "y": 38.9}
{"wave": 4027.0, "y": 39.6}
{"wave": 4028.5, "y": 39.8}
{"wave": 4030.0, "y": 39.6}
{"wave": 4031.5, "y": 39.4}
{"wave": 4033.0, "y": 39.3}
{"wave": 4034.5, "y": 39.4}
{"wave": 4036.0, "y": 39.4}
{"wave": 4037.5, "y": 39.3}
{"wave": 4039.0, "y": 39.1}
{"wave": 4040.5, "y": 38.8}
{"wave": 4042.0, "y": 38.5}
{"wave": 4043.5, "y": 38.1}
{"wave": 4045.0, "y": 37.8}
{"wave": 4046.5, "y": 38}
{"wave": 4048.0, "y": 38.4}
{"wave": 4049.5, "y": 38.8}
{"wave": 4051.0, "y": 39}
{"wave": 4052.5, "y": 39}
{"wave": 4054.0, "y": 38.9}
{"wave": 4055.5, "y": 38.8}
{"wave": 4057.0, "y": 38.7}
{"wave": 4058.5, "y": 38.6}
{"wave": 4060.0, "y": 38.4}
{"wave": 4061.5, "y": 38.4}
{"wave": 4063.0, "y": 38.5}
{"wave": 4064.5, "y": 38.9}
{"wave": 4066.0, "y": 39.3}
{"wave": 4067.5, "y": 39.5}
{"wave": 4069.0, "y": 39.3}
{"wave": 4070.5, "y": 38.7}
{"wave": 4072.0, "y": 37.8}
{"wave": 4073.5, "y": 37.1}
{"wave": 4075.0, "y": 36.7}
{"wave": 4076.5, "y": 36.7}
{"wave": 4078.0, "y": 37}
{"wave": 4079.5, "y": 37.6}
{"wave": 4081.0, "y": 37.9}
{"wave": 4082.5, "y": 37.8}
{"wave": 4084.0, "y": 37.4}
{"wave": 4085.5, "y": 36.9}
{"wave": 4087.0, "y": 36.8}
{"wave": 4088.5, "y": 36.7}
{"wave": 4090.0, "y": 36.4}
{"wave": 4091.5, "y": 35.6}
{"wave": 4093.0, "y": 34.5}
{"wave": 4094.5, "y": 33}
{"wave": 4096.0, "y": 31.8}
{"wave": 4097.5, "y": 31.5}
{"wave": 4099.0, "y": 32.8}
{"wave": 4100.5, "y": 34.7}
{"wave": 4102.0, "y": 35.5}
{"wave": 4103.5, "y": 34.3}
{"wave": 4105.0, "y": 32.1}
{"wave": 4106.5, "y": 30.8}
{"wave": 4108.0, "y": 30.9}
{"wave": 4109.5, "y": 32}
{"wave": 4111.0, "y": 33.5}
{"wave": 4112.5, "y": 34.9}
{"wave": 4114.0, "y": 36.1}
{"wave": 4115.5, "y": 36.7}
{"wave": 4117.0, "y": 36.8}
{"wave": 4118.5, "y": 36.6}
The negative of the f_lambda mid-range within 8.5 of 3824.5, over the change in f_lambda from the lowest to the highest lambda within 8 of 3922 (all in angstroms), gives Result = 5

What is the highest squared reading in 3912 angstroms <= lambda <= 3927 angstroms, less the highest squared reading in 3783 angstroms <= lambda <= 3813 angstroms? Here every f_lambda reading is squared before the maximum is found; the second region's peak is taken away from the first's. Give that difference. 187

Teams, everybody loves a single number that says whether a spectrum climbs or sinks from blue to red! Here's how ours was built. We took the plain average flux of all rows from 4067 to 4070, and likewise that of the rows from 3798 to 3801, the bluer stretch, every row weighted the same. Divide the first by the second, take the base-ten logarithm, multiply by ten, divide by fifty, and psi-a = 0.040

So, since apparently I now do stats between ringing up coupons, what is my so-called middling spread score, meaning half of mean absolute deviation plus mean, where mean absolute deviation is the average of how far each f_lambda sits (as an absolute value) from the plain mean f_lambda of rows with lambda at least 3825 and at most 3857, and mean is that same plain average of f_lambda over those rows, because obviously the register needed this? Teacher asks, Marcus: 16.7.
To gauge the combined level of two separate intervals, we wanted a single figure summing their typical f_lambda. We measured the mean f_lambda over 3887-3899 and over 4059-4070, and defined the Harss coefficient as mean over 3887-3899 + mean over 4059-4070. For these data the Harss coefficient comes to 68.1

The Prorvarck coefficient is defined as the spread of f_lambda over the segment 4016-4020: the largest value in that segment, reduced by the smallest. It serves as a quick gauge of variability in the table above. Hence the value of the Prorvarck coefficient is 0.40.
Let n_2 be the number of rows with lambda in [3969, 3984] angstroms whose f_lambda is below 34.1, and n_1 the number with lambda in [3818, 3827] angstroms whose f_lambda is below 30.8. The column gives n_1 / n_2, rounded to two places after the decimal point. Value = 0.11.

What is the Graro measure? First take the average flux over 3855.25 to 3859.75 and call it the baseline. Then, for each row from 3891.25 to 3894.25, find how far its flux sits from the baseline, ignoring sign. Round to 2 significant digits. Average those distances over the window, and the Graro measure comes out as 6.8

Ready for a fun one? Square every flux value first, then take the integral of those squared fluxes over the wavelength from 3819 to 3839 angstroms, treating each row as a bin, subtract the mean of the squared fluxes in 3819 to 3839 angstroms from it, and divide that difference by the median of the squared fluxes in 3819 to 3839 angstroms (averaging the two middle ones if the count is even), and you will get 20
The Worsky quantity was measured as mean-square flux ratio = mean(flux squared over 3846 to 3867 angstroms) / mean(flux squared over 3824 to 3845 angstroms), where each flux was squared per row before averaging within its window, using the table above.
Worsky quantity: 1.7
